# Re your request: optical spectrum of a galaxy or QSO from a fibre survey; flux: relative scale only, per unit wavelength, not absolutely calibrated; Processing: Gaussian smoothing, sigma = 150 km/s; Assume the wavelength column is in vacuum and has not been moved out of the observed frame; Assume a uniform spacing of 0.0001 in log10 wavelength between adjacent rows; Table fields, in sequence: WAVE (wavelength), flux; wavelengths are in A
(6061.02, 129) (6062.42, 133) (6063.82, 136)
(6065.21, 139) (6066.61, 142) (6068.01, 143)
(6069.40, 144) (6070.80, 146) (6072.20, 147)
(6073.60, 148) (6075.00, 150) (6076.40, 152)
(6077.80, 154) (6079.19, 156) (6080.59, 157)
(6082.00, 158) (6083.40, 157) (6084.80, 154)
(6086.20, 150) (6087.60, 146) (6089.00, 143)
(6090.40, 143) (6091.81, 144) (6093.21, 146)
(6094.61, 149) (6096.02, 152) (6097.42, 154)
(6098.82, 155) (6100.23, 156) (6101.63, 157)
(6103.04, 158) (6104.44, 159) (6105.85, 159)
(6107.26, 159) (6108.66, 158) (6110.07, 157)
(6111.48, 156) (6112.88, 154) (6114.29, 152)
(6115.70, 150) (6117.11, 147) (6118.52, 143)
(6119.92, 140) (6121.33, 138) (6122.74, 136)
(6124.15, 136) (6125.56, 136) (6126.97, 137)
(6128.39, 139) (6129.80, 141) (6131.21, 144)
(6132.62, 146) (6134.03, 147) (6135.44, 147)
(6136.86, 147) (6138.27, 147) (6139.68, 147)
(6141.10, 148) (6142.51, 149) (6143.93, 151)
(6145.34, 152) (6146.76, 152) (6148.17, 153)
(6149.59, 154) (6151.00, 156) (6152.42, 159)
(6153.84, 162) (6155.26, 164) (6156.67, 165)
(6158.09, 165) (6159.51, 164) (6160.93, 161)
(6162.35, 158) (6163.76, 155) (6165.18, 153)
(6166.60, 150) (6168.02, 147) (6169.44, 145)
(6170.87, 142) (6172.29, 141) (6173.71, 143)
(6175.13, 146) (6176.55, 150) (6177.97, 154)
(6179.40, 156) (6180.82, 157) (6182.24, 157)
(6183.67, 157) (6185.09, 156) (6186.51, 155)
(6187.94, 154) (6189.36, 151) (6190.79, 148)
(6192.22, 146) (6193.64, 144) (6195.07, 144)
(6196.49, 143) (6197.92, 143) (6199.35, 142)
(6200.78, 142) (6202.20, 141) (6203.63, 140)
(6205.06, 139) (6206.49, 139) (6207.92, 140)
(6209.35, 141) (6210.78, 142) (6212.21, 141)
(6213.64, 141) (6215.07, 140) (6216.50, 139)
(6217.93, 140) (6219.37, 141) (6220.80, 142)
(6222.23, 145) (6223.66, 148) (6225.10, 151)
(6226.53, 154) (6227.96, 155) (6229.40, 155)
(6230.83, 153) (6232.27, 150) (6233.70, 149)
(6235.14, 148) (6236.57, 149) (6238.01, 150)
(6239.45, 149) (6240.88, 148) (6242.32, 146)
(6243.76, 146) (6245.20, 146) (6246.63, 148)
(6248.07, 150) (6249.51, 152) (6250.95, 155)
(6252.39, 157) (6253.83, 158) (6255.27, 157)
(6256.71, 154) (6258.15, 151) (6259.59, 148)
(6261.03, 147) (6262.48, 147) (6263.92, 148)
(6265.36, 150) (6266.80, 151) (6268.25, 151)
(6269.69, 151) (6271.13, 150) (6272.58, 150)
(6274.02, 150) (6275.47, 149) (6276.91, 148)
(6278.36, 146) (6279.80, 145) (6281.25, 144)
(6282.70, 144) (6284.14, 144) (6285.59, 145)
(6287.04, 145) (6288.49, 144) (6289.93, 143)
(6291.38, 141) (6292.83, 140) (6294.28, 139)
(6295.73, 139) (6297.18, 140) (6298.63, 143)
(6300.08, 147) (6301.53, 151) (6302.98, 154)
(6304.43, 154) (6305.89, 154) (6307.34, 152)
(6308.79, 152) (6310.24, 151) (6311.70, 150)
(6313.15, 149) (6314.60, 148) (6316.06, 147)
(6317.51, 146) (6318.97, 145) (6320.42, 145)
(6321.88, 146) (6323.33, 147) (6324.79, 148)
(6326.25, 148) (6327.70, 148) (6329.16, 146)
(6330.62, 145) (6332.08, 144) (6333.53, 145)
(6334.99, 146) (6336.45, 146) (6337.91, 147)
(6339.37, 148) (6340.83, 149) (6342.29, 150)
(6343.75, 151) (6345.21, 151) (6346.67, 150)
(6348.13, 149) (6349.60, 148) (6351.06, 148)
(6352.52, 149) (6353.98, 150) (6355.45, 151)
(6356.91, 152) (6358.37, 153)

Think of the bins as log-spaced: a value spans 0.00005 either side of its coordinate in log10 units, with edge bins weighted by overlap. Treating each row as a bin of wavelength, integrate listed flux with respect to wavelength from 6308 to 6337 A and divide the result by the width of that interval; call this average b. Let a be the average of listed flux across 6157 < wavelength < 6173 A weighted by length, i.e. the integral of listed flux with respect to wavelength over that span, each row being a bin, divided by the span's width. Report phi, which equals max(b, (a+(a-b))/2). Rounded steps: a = 153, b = 147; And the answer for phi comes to 147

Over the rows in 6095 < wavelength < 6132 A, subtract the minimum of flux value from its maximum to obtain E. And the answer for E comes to 23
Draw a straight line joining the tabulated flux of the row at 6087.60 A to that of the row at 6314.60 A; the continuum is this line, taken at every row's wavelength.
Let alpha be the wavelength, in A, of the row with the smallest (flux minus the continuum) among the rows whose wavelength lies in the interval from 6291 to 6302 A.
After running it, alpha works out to 6295.73 A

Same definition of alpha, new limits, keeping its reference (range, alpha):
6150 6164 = 6163.76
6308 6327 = 6320.42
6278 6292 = 6291.38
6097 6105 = 6097.42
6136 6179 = 6172.29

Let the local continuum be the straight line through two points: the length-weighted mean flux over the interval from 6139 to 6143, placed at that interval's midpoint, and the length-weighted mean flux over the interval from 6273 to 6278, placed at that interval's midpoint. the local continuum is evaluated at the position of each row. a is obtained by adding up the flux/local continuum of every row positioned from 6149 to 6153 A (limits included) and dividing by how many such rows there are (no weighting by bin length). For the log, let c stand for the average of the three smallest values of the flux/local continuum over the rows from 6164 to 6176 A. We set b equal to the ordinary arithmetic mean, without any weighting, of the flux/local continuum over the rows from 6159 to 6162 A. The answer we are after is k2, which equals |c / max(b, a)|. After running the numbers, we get 0.87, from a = 1.06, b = 1.10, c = 0.96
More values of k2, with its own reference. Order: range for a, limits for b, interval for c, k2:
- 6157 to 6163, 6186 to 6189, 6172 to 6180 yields 0.88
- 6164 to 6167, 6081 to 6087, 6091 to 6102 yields 0.95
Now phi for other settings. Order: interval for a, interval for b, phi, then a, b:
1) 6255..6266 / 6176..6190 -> 155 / 150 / 155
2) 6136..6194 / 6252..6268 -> 151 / 153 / 151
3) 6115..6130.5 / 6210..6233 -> 146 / 140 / 146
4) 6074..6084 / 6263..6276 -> 150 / 155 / 150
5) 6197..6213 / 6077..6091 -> 152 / 141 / 152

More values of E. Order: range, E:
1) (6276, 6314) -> 15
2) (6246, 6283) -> 14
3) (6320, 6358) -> 8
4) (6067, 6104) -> 15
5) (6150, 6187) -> 24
